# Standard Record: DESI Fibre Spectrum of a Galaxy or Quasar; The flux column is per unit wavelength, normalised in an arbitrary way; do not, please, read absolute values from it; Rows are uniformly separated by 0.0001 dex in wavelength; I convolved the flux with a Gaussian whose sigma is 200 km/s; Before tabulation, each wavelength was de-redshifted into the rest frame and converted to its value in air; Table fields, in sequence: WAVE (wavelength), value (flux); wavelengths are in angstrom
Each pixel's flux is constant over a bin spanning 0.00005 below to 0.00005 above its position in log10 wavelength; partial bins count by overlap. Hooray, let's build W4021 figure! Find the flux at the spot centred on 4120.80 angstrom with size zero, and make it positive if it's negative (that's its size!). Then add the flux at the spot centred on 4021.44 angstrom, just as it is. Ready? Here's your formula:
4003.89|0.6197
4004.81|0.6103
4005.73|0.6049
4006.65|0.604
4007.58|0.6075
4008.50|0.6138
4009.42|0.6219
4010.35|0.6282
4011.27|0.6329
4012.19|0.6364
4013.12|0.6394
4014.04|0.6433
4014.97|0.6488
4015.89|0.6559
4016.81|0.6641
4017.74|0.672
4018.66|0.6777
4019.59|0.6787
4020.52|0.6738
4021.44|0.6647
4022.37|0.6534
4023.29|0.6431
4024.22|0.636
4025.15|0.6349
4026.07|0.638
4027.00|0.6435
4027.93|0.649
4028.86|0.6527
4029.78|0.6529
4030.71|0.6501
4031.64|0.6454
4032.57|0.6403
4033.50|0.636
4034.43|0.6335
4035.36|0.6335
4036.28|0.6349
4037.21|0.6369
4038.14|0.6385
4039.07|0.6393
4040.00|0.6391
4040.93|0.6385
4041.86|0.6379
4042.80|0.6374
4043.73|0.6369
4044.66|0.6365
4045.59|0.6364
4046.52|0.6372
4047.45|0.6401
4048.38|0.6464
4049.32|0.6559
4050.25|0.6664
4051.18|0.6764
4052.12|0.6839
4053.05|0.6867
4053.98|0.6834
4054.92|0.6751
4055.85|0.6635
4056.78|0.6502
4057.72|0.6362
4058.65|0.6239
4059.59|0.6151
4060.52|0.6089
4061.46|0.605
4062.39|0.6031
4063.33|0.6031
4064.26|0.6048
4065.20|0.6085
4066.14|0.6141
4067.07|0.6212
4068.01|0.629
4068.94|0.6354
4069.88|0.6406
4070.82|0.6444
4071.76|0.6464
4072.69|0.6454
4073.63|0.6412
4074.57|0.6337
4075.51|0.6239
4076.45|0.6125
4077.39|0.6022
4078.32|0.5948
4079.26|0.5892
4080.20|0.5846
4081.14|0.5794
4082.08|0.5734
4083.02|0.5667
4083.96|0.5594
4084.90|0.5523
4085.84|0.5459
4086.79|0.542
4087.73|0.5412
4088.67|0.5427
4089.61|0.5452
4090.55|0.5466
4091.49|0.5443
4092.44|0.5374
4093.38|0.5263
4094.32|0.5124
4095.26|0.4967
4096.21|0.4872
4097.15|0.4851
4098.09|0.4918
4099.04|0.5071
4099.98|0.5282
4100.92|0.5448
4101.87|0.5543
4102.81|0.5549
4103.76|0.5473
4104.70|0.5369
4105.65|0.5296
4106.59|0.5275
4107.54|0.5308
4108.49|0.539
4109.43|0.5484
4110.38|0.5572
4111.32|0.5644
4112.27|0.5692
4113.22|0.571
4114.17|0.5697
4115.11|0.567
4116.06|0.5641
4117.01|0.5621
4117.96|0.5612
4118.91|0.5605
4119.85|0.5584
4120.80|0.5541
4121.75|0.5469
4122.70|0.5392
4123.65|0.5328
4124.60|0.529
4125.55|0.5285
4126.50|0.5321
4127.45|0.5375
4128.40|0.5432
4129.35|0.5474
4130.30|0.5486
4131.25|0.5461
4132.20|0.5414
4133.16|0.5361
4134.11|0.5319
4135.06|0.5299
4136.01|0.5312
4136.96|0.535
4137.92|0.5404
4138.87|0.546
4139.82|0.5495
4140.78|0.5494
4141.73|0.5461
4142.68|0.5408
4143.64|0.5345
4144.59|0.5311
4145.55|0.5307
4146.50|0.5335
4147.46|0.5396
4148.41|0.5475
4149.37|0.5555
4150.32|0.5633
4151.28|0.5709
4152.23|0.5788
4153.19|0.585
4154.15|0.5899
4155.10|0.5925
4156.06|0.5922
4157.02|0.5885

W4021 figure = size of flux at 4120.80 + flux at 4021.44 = 1.22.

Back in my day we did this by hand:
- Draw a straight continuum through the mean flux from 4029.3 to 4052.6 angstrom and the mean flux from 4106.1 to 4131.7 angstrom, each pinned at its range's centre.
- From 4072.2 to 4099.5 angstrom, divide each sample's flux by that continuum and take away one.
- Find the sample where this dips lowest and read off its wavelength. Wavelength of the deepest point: 4097.15 angstrom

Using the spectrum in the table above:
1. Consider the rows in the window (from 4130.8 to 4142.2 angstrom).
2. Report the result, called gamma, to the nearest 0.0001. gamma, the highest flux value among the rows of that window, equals 0.5495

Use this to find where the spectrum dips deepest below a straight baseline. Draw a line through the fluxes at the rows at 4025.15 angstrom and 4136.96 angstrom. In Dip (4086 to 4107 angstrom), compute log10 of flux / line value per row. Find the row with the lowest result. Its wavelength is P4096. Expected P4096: 4097.15 angstrom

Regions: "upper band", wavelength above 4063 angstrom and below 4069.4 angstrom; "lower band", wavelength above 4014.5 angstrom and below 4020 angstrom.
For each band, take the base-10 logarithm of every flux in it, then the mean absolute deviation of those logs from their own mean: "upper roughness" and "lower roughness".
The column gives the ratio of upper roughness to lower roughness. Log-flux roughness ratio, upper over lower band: 1.1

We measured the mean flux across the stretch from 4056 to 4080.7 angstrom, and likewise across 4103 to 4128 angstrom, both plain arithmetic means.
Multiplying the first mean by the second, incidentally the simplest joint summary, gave 0.340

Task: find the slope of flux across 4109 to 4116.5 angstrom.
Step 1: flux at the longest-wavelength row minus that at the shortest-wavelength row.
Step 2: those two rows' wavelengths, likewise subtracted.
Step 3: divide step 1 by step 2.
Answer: 0.0024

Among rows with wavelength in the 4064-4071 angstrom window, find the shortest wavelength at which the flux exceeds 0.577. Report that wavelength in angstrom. 4064.26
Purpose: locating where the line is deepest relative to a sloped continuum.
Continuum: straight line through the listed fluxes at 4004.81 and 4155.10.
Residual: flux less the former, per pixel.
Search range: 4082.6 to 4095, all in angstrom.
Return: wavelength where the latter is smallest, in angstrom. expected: 4094.32 angstrom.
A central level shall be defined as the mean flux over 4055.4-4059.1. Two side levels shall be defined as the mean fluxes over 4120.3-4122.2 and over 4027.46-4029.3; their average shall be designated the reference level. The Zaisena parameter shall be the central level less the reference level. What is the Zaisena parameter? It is 0.04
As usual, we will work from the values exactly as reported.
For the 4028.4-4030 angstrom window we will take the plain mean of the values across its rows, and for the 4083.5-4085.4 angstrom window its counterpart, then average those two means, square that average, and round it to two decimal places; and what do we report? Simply 0.37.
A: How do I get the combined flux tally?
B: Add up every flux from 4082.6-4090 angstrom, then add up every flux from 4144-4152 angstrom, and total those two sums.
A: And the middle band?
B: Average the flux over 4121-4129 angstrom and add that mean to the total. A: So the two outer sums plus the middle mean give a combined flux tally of 9.3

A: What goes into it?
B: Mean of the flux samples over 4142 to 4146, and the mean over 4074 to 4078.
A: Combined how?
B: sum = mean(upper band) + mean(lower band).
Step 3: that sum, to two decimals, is 1.15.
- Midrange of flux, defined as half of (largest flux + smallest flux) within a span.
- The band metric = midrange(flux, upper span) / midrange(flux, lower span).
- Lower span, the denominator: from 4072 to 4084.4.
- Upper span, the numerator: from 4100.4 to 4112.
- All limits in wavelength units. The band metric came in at 0.906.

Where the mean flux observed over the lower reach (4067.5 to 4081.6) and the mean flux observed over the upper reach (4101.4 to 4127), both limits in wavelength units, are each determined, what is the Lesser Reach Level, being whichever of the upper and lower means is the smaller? 0.549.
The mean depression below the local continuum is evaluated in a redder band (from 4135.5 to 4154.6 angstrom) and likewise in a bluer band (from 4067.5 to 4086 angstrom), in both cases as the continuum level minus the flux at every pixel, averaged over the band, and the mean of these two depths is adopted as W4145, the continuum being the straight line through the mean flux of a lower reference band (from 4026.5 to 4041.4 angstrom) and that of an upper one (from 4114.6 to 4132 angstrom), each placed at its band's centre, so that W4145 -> -0.017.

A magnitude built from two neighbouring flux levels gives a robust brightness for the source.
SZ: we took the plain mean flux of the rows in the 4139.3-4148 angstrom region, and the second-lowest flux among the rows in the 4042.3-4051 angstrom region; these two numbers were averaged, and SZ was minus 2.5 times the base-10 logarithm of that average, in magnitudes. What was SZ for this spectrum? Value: 0.58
